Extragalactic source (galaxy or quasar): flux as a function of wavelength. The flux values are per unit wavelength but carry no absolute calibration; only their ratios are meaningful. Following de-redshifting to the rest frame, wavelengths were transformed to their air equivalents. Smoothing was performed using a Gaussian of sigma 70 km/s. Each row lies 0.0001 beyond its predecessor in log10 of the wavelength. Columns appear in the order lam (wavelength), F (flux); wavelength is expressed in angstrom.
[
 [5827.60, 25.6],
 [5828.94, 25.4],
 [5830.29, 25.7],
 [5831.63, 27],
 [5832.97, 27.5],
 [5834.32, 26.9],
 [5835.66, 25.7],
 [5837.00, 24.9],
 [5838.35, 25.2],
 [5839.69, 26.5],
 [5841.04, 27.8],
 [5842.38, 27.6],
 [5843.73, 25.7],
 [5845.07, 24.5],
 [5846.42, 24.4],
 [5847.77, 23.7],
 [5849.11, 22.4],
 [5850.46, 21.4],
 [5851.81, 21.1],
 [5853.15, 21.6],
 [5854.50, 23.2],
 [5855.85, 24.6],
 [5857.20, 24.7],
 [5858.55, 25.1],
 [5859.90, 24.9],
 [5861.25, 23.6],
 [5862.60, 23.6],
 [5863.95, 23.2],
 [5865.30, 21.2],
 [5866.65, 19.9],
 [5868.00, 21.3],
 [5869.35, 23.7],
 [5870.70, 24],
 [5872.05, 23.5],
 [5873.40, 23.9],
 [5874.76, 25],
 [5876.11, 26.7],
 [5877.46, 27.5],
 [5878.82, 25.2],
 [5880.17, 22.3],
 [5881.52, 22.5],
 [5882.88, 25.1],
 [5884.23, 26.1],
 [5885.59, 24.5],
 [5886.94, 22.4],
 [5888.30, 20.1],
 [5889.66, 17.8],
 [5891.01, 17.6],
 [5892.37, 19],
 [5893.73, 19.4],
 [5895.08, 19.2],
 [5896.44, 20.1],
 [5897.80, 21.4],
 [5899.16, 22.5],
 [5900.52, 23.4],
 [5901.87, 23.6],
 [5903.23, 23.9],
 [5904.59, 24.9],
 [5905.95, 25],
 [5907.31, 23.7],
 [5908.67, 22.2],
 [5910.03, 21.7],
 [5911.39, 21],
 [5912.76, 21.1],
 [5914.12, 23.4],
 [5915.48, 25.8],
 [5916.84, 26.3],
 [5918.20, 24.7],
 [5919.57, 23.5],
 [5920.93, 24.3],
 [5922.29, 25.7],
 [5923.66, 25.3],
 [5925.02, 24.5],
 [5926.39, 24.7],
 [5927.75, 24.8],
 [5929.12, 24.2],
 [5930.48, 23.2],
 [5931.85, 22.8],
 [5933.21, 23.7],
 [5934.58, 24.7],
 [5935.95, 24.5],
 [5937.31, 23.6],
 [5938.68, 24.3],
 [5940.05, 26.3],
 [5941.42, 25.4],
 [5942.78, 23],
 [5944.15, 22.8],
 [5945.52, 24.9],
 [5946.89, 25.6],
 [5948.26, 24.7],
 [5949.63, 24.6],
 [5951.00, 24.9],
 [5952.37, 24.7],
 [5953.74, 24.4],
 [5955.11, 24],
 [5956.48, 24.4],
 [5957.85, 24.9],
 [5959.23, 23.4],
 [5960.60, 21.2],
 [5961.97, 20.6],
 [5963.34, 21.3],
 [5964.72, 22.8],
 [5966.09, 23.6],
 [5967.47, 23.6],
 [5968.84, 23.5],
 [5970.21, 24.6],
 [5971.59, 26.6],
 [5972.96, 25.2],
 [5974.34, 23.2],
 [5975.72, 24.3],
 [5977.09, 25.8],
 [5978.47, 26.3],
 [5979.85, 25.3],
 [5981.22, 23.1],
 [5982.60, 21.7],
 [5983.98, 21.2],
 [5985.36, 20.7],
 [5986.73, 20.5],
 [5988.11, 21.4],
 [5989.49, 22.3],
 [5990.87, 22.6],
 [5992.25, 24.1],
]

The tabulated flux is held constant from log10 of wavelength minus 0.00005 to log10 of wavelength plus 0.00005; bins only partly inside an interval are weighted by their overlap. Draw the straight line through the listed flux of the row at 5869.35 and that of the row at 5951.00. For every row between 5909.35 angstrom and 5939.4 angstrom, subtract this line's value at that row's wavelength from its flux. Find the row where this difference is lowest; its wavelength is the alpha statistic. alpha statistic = 5911.39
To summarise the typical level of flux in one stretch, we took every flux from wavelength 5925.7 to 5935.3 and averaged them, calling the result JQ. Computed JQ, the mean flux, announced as 24.0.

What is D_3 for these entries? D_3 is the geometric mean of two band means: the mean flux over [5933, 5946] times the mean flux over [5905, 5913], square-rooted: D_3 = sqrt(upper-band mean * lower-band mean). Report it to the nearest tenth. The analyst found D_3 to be 23.4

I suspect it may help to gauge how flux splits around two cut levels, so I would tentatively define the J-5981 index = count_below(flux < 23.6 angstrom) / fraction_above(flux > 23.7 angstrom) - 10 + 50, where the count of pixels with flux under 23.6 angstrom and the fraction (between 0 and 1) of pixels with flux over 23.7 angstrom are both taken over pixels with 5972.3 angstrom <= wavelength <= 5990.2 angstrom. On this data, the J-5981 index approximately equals 60.8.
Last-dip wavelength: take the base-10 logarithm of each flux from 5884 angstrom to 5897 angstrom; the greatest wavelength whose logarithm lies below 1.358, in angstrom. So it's 5896.44 angstrom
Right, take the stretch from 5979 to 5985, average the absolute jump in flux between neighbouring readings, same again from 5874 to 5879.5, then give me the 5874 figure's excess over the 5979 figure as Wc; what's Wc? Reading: 0.23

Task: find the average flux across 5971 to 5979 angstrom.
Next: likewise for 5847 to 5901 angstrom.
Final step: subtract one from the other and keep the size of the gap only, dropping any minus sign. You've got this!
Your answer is 2.5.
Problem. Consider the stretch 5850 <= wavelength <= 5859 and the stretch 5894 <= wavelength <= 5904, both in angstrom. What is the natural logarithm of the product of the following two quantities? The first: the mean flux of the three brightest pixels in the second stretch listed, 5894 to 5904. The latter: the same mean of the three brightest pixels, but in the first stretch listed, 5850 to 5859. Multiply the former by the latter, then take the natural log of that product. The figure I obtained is 6.37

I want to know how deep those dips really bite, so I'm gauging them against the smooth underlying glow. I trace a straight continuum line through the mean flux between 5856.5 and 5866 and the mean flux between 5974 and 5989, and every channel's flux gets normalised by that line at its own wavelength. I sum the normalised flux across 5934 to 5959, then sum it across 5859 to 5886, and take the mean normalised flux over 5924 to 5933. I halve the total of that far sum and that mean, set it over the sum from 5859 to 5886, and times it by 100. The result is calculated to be 50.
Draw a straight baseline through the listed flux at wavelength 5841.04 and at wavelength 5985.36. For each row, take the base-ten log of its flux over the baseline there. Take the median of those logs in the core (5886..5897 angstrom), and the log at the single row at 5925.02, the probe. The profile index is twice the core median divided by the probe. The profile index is -15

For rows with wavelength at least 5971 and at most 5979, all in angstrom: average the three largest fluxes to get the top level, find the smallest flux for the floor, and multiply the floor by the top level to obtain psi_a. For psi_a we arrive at 609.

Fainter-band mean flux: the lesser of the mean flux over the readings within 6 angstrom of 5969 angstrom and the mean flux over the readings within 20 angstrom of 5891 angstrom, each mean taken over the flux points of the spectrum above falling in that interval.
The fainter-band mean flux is 22.77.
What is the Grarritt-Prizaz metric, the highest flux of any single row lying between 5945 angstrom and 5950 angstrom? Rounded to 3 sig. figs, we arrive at 25.6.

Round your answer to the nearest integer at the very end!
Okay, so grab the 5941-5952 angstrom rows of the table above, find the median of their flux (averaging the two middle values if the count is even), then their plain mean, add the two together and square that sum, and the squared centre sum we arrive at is 2429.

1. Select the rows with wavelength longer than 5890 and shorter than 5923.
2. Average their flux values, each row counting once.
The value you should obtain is 22.6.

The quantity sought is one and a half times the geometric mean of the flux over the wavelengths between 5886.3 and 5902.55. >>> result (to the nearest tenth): 30.7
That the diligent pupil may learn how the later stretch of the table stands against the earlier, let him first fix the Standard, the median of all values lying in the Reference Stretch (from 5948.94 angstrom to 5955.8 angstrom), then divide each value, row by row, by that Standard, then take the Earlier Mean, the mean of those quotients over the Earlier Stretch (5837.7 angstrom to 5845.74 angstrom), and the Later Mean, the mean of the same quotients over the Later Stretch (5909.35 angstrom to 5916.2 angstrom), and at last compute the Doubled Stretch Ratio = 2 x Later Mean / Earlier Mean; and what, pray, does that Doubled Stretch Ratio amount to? 1.72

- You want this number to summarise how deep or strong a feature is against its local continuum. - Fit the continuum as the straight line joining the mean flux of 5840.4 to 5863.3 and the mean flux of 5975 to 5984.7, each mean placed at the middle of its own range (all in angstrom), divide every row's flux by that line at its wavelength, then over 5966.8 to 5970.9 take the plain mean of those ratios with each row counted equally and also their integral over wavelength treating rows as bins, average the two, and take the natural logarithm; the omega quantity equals 0.94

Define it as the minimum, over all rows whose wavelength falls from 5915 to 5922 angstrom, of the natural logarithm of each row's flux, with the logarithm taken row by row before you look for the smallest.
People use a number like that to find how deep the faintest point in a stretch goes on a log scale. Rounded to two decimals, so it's 3.16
